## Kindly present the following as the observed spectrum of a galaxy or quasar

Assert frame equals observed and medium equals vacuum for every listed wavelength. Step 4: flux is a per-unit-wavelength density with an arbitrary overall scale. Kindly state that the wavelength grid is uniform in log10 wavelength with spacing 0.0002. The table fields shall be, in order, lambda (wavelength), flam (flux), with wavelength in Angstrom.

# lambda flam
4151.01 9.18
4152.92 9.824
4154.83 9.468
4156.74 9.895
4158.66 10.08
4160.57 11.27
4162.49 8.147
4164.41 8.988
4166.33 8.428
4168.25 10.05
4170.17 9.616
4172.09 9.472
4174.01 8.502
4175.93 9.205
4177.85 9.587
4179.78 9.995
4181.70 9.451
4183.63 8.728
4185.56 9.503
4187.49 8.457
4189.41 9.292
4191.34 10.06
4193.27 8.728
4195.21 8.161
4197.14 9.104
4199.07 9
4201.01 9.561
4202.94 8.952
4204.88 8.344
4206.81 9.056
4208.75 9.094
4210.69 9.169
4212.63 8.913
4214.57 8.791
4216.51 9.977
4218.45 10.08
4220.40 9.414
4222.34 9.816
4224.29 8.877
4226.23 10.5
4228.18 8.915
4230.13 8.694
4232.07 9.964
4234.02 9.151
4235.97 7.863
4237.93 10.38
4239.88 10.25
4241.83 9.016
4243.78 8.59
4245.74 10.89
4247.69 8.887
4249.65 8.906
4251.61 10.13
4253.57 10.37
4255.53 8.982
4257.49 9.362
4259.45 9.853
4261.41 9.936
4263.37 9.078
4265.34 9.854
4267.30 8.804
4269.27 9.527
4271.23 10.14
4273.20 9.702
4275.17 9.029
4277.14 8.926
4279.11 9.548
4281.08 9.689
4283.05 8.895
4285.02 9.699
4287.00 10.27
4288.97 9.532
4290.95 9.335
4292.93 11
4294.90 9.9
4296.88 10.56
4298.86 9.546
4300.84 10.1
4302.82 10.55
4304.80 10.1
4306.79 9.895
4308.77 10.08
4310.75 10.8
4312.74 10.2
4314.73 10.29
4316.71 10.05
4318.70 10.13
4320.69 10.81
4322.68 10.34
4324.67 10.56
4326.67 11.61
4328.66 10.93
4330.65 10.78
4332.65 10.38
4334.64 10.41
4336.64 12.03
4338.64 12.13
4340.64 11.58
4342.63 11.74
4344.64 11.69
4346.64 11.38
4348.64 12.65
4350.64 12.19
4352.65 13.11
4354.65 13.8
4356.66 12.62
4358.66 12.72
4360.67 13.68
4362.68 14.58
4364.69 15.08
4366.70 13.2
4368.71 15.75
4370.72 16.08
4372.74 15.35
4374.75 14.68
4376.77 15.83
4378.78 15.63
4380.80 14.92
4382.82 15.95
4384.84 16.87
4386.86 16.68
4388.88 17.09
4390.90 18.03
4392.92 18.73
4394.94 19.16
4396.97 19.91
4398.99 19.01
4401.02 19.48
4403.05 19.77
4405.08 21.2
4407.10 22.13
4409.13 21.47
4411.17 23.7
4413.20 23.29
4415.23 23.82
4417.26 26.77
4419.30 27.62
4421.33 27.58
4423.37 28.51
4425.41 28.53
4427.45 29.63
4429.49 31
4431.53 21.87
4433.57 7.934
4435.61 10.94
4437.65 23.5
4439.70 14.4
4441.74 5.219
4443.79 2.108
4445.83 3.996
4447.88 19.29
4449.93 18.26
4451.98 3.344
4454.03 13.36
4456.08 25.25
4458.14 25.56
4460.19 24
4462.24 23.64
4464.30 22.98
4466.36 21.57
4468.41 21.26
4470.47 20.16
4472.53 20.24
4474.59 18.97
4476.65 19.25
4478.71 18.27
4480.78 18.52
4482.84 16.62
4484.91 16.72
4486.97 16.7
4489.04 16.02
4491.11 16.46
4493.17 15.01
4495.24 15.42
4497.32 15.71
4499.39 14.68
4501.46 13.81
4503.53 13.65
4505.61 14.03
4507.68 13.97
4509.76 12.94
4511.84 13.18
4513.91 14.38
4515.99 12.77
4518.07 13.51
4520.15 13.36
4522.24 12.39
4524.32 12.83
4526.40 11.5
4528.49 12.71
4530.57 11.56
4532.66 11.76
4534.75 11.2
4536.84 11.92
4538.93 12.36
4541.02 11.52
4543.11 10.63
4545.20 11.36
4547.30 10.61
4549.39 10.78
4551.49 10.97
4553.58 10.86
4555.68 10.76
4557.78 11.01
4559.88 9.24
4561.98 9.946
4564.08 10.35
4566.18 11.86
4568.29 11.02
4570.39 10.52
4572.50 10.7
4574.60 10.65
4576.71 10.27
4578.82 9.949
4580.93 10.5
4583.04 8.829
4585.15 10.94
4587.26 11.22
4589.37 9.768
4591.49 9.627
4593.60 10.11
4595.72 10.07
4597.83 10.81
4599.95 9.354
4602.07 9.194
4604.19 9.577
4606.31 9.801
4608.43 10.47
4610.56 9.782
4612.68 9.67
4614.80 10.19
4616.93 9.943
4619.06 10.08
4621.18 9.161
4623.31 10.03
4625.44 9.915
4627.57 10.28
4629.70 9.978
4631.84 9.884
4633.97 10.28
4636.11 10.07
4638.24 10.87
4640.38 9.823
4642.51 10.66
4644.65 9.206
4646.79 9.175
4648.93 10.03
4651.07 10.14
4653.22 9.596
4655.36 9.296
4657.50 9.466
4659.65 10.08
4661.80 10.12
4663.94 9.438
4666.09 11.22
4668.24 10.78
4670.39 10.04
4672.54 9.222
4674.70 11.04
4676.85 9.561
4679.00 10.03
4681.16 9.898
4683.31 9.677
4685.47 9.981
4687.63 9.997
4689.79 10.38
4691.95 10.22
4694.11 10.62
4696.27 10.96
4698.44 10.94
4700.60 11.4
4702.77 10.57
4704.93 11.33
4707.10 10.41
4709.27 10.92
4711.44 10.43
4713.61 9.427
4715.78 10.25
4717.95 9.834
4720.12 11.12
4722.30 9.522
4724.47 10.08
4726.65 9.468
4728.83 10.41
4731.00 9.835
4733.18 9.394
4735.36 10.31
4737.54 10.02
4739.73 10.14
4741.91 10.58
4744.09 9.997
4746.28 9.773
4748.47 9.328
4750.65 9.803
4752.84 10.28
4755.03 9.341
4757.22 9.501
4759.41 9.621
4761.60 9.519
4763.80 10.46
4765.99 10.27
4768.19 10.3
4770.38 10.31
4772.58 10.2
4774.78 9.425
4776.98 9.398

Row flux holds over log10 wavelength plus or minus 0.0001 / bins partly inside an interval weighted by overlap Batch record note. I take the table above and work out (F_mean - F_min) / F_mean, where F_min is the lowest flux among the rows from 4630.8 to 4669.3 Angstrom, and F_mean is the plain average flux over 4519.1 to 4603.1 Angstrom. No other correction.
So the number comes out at 0.16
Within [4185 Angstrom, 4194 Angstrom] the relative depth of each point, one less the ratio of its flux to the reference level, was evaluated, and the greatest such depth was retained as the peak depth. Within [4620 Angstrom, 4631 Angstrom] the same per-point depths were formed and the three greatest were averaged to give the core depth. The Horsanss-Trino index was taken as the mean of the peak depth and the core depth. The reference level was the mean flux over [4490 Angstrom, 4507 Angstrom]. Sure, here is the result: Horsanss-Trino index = 0.39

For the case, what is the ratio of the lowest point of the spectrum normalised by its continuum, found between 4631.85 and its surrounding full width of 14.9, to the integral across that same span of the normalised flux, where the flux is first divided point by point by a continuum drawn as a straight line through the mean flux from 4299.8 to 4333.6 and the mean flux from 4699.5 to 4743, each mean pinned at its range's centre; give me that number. 0.07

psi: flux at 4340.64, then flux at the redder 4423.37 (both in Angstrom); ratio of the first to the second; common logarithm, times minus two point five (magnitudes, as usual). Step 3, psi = 1.0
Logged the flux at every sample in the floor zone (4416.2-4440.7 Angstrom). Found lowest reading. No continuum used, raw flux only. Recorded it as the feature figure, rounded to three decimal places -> 7.934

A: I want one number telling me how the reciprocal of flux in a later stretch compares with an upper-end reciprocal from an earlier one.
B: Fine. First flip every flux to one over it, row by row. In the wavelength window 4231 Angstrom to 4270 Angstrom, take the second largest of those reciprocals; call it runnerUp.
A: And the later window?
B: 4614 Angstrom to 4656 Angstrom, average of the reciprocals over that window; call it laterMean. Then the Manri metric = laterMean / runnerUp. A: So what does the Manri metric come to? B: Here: 0.87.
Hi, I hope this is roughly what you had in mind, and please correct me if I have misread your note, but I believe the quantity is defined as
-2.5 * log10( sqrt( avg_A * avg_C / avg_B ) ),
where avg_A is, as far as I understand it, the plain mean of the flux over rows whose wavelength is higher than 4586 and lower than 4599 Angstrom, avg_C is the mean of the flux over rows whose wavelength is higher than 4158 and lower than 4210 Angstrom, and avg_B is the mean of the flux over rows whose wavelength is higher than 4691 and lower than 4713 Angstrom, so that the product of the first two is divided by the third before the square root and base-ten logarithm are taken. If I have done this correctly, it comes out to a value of -1.18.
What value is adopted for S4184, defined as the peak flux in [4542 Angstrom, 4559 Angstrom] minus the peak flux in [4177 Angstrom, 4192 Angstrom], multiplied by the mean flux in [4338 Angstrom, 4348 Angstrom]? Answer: 15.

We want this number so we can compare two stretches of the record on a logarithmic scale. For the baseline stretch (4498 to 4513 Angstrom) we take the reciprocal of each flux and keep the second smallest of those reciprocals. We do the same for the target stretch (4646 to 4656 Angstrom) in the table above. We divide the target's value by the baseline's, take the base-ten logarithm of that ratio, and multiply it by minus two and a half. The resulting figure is -0.36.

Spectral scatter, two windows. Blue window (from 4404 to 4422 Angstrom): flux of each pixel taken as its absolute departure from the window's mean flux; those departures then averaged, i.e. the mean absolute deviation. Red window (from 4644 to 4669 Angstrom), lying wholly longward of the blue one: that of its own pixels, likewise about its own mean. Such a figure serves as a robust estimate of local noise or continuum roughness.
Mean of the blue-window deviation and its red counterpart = 1.3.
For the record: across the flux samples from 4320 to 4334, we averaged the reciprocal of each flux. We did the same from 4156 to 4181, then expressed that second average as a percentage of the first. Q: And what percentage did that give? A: 114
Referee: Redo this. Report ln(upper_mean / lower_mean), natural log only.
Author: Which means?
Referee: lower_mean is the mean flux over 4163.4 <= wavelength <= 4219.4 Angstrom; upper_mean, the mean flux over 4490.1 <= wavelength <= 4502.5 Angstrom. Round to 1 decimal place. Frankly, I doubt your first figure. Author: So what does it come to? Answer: 0.5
